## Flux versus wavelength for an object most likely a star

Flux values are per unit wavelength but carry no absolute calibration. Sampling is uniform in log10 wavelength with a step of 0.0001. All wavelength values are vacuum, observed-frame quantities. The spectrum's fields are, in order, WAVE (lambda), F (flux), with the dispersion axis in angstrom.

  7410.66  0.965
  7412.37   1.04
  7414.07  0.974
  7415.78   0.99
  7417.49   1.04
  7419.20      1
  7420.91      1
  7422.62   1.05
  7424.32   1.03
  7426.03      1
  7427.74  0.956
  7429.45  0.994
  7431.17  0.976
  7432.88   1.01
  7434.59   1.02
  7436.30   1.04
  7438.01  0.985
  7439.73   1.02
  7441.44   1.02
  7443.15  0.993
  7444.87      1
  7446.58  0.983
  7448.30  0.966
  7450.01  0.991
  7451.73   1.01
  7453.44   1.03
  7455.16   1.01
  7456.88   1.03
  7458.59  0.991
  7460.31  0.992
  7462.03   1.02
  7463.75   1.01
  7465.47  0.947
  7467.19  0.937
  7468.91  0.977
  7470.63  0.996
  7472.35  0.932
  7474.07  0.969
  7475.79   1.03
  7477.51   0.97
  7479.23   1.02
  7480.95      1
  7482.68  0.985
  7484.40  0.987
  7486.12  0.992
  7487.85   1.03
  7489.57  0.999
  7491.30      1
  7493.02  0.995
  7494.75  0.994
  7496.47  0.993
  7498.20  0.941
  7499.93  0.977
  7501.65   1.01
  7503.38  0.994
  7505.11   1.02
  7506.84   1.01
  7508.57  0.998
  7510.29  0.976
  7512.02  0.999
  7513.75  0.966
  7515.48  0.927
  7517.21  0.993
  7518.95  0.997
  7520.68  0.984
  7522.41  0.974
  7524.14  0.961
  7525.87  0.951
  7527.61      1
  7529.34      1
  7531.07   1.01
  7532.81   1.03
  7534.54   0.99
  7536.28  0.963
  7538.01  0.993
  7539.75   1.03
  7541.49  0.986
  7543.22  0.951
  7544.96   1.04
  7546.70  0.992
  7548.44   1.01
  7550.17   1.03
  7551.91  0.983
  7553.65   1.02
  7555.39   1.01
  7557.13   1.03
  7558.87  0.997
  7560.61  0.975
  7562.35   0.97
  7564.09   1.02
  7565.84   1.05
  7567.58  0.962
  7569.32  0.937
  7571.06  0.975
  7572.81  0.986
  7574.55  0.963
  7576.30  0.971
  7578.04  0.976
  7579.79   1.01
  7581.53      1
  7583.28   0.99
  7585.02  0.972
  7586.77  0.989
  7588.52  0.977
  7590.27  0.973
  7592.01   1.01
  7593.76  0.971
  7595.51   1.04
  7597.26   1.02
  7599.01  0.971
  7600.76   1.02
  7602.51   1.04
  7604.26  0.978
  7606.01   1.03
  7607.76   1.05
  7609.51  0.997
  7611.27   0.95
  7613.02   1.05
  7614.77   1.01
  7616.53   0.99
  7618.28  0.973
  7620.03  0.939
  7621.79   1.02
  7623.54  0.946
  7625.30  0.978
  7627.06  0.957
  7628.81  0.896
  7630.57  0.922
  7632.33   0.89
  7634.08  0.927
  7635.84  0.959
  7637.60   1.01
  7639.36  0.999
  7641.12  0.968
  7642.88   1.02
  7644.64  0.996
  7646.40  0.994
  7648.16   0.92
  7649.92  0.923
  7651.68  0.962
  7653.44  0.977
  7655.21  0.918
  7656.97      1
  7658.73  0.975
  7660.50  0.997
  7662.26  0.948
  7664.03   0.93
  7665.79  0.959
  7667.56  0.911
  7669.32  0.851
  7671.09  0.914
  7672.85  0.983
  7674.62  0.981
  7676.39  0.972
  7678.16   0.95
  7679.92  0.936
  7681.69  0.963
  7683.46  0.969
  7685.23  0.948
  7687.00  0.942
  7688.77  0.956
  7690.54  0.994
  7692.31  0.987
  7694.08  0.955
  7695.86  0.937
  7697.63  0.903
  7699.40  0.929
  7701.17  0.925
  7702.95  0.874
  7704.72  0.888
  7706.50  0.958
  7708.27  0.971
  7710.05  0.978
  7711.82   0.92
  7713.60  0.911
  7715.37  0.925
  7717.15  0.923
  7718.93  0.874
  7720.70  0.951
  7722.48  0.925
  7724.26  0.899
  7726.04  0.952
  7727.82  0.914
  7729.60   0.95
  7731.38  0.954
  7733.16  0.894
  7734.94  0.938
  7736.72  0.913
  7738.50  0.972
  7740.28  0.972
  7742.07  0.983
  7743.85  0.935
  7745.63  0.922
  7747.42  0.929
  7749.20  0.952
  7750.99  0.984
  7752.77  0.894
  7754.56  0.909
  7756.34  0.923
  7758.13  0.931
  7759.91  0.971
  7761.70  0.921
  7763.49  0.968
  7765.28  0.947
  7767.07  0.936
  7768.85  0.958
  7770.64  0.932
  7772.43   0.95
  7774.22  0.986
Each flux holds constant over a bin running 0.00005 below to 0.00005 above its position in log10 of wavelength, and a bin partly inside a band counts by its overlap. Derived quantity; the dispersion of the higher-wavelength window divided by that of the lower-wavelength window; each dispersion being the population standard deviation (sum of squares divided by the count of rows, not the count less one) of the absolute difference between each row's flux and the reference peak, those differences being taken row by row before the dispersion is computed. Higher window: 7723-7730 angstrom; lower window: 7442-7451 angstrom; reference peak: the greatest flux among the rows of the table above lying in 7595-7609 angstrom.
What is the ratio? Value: 2.0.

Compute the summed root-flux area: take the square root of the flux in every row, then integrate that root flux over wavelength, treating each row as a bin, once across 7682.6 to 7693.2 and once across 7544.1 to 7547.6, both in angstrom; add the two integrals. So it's 13.9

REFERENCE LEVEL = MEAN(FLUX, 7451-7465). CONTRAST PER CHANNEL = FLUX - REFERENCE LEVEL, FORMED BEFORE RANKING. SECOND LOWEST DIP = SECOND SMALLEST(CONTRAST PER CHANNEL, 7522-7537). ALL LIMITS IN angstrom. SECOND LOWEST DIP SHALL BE -0.05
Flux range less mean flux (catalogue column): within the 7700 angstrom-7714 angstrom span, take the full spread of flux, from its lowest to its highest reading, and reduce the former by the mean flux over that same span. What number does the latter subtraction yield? -0.82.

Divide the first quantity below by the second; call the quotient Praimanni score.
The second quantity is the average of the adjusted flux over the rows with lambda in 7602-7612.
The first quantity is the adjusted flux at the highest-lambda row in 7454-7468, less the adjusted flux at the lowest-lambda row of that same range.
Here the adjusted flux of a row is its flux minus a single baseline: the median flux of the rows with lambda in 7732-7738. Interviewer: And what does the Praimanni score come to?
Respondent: -0.8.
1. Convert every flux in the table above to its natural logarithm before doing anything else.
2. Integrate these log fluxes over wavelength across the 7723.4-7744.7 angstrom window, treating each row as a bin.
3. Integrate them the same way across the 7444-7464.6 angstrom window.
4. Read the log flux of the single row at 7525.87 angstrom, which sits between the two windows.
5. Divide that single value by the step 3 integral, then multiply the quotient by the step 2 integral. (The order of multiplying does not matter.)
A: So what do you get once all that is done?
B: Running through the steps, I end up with 1.26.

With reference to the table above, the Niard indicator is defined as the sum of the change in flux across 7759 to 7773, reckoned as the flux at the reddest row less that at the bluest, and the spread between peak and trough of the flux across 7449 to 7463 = 0.02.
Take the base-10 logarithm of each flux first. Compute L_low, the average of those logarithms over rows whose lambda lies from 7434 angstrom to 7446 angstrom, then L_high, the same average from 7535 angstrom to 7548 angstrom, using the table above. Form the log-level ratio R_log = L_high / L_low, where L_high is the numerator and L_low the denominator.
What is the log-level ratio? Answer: -1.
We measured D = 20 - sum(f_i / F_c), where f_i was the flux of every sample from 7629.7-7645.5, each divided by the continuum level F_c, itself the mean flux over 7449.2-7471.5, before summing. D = 11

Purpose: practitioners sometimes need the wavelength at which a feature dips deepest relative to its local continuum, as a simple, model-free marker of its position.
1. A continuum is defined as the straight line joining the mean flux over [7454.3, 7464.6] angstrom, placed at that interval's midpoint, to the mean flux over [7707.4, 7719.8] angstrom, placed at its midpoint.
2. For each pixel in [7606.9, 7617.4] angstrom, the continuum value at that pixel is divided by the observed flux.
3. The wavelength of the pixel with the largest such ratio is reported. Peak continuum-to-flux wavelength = 7611.27 angstrom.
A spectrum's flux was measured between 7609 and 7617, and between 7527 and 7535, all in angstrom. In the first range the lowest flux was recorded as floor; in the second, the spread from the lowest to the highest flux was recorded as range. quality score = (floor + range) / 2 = 0.495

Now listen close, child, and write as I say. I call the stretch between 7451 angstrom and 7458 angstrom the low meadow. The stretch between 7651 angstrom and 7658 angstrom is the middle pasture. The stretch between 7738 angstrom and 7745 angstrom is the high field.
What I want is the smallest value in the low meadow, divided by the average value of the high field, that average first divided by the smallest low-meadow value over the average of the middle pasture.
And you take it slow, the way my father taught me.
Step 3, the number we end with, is 1.10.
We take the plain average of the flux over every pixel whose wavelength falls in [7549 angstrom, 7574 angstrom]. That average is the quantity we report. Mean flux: 1.00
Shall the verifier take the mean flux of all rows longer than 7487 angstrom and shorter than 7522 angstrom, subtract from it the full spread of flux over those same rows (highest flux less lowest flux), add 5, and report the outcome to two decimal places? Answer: 5.89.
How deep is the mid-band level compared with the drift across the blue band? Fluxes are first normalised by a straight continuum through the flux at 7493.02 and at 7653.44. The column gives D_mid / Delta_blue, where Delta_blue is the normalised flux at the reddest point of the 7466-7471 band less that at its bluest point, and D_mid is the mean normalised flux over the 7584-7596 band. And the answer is 17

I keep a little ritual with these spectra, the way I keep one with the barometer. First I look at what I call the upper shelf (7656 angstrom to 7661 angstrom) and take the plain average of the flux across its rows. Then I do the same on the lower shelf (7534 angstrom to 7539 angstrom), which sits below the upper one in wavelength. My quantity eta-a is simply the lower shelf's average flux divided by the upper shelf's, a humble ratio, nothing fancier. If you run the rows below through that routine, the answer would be 0.99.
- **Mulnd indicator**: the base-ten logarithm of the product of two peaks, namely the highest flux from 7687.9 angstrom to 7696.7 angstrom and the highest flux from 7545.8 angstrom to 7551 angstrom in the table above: 0.010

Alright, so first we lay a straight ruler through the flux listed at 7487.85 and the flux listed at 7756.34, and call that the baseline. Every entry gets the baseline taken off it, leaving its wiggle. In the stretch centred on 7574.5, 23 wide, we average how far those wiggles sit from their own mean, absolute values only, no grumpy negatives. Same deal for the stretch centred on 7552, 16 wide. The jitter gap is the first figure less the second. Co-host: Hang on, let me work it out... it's 0.0066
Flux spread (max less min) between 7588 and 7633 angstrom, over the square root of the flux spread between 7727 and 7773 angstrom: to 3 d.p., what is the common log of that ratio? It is -0.273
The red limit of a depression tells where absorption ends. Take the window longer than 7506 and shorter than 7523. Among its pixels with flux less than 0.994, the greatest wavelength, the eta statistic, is 7522.41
